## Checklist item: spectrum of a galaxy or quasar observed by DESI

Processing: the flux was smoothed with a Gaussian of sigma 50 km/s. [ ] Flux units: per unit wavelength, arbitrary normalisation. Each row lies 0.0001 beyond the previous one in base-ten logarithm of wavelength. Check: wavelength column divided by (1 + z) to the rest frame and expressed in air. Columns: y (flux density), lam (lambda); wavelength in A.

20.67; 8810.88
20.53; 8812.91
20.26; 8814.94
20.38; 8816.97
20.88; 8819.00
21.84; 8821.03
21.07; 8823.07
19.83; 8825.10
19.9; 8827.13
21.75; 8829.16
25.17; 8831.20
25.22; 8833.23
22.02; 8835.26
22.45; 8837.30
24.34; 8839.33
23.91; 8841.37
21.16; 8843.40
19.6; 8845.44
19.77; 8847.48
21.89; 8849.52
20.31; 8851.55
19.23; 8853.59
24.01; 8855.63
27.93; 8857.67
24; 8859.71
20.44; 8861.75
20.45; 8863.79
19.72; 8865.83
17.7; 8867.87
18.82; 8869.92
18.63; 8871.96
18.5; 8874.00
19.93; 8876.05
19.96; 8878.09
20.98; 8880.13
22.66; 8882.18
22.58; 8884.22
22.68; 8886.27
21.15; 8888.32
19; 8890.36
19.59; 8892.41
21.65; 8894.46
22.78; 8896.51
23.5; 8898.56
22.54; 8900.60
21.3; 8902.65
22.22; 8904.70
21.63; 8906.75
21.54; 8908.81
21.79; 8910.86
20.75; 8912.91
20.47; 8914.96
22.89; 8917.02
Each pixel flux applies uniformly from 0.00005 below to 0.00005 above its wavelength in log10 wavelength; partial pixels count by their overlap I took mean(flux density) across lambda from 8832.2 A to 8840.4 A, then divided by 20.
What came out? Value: 1.18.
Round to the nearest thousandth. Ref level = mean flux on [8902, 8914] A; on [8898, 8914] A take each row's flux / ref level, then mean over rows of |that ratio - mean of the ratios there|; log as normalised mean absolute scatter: 0.029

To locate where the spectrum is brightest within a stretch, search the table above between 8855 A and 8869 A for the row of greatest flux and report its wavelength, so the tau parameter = 8857.67 A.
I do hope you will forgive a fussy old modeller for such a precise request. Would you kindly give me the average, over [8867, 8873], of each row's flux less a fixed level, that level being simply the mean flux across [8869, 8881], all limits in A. -1.1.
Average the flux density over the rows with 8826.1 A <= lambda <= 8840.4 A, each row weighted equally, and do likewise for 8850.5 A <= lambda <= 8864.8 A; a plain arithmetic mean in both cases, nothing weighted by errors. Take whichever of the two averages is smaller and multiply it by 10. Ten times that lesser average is 223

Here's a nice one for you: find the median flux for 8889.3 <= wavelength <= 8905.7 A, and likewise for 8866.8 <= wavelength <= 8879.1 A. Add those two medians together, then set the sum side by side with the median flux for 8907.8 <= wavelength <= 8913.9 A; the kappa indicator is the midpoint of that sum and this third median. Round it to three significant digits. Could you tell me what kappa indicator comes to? 31.1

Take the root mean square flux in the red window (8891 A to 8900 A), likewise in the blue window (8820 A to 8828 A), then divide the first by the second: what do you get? 1.06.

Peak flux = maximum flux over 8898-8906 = 23.5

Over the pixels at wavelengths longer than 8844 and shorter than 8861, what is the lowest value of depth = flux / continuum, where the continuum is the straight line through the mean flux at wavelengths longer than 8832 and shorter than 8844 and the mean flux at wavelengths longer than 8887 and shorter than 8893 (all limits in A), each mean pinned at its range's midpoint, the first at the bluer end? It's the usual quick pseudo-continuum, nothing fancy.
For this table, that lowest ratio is 0.86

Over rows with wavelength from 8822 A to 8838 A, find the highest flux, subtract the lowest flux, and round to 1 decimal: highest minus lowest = 5.4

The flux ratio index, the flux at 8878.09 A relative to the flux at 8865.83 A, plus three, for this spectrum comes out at 4.01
